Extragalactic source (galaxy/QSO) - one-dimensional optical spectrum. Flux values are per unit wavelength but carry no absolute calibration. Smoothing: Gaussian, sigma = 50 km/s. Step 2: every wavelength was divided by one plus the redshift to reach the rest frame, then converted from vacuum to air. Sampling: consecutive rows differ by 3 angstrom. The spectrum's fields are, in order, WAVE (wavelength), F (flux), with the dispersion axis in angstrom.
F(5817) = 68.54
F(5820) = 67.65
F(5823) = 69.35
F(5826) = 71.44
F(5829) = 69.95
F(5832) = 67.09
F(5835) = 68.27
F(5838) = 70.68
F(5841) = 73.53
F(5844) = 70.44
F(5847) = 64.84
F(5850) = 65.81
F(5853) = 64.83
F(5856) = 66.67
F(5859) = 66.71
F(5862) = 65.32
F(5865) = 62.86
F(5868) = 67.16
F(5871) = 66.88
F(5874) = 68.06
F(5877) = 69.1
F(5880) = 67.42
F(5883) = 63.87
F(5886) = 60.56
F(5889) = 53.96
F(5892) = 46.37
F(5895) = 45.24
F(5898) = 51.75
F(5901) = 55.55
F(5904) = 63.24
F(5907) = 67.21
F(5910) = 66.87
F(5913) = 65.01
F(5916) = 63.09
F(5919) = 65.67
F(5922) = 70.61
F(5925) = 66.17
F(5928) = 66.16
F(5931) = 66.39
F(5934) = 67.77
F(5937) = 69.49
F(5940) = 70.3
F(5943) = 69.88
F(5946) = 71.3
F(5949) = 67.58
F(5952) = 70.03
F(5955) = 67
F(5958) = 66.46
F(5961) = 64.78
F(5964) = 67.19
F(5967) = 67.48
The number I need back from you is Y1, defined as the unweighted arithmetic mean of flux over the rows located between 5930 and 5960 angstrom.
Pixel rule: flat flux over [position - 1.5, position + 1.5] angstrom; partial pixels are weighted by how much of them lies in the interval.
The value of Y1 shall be 69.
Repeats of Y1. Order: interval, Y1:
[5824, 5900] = 64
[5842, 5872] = 66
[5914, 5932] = 66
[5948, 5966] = 67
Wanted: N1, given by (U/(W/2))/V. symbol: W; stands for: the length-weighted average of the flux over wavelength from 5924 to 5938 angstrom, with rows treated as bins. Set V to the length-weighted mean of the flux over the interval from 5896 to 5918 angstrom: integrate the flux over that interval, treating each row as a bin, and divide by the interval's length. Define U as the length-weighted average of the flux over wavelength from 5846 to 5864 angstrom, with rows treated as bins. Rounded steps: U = 65.6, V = 61.5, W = 67.2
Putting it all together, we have 0.0318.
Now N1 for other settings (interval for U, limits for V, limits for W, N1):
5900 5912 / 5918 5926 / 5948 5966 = 0.0280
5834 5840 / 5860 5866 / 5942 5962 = 0.0318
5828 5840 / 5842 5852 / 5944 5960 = 0.0301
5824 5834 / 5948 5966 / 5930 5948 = 0.0299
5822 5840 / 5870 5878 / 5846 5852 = 0.0313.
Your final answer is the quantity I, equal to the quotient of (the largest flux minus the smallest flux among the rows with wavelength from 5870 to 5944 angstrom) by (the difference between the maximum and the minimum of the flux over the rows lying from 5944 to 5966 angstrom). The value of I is 3.9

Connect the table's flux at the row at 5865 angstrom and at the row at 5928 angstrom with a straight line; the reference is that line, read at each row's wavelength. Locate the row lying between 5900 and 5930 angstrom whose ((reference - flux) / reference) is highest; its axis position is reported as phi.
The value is 5901 angstrom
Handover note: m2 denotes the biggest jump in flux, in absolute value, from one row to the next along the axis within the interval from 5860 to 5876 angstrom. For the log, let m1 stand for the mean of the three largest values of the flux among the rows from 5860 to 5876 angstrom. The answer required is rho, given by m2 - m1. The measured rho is -63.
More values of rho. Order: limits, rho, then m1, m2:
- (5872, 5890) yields -62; 68.2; 6.6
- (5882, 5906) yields -55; 62.6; 7.7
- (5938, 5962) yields -67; 70.5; 3.7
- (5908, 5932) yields -63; 68.0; 4.9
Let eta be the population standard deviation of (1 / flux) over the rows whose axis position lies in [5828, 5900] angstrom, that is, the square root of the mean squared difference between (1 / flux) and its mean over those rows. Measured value 0.0022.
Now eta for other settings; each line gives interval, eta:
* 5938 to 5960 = 0.0004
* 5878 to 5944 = 0.0022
